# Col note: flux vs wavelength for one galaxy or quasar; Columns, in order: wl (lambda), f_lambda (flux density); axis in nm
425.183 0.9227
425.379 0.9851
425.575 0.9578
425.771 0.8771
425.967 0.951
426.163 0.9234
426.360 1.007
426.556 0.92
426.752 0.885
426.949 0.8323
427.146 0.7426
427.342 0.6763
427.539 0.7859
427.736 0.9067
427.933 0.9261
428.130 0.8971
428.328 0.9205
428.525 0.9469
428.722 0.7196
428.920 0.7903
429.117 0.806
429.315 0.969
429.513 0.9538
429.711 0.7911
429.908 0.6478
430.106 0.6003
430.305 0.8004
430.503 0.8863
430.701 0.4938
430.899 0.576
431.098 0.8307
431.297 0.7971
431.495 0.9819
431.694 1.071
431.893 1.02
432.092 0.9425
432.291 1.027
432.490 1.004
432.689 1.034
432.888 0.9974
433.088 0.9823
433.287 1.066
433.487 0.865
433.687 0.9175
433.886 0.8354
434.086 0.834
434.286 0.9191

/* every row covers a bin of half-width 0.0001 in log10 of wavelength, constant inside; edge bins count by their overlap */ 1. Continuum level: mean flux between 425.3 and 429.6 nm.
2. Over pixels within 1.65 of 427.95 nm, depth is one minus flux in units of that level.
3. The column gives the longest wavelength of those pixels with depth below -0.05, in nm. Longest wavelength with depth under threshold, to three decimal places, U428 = 429.513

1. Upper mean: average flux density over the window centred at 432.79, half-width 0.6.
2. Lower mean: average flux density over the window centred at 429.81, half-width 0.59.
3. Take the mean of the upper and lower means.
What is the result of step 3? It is 0.91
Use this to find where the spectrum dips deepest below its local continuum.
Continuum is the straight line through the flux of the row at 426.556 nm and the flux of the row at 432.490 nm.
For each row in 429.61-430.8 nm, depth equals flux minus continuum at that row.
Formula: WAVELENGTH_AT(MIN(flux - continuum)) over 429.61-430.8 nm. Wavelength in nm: 430.701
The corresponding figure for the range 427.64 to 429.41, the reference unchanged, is 428.722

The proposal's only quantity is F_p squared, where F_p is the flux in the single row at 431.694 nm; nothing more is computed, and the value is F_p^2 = 1.1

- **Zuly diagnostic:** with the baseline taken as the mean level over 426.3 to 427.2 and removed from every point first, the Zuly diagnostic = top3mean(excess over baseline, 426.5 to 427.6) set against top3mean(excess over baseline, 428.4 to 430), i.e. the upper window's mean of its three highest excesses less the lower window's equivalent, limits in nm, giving 0.077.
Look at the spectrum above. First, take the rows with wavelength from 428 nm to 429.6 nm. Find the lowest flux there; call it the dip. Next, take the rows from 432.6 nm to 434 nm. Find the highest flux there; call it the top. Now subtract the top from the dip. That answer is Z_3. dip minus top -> -0.35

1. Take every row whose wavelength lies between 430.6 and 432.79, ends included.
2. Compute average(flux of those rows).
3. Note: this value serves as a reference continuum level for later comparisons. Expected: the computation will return 0.889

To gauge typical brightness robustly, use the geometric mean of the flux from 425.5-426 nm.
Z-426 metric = 0.93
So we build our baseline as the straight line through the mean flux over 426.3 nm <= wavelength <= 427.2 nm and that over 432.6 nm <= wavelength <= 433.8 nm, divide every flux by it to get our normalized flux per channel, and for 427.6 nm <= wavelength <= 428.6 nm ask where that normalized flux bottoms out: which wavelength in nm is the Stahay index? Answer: 428.130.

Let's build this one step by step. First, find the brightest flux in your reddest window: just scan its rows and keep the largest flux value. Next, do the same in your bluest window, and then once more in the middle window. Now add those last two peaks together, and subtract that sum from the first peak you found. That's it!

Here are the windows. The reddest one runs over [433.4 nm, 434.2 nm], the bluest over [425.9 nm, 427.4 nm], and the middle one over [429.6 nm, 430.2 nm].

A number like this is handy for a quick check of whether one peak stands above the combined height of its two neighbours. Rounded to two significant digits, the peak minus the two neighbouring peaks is -0.88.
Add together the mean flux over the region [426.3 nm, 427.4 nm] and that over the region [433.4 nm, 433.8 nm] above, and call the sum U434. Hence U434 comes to 1.74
